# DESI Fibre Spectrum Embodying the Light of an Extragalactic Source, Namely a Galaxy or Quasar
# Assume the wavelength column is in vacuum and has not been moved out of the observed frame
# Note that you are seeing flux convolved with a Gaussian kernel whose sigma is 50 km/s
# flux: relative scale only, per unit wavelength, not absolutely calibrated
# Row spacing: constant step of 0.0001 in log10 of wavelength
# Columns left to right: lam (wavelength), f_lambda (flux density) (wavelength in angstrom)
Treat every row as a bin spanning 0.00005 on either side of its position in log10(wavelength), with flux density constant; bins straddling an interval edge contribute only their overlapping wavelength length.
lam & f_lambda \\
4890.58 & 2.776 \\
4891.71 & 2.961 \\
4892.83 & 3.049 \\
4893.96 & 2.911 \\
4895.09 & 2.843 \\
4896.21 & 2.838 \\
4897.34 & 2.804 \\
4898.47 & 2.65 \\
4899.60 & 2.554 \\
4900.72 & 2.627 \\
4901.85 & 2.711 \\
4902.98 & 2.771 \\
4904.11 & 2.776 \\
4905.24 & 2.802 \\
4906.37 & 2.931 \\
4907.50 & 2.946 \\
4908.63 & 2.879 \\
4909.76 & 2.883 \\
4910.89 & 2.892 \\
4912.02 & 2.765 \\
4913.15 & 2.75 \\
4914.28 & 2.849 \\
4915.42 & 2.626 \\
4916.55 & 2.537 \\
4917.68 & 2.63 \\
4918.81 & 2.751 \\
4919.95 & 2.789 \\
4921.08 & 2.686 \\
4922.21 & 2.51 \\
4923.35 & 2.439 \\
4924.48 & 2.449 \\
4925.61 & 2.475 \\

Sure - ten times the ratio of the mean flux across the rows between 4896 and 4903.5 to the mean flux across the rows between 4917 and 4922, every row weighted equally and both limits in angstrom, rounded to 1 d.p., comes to 10.0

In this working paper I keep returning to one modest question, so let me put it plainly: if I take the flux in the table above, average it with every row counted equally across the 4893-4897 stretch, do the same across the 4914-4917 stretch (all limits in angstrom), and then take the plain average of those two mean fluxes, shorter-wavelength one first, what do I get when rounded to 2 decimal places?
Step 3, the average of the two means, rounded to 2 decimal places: 2.77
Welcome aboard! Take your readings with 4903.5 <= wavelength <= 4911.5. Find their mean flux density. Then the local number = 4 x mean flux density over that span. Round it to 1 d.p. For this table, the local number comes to 11.5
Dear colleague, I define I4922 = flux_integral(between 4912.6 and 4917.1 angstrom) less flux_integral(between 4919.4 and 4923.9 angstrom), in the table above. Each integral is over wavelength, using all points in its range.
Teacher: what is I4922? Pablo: 0.37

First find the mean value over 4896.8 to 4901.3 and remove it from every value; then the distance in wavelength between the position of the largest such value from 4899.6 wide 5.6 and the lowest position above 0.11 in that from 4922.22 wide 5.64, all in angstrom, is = 22.6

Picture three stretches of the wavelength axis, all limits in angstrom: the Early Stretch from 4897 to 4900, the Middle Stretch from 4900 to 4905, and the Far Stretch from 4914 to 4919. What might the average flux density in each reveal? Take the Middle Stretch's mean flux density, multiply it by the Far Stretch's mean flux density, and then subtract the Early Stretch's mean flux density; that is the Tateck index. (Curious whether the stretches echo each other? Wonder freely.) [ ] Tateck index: 4.6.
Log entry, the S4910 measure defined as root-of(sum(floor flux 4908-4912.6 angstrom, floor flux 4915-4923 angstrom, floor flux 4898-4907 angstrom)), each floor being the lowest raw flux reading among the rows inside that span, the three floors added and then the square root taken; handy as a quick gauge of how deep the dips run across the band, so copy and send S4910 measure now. 2.80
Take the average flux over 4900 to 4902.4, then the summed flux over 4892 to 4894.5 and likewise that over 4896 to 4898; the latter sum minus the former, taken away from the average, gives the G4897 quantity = 2.99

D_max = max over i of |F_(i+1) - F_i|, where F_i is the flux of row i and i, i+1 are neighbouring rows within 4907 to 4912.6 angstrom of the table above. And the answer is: 0.127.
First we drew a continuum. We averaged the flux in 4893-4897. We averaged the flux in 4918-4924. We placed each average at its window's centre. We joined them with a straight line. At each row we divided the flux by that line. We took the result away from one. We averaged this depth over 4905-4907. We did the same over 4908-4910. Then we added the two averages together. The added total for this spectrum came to -0.09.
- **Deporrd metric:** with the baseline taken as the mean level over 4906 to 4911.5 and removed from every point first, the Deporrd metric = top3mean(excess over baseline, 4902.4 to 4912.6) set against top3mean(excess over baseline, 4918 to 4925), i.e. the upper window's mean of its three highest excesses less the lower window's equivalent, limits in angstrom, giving -0.18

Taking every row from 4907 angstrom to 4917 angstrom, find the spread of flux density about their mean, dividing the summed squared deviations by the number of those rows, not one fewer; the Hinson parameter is 0.13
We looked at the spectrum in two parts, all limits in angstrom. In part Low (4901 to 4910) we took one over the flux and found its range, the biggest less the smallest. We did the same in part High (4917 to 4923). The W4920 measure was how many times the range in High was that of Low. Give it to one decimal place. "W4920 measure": 1.4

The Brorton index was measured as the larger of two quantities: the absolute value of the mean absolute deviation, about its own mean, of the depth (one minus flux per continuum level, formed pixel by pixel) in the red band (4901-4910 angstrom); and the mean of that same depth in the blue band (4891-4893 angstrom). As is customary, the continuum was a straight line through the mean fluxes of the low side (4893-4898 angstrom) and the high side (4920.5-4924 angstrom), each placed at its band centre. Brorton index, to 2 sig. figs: 0.036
